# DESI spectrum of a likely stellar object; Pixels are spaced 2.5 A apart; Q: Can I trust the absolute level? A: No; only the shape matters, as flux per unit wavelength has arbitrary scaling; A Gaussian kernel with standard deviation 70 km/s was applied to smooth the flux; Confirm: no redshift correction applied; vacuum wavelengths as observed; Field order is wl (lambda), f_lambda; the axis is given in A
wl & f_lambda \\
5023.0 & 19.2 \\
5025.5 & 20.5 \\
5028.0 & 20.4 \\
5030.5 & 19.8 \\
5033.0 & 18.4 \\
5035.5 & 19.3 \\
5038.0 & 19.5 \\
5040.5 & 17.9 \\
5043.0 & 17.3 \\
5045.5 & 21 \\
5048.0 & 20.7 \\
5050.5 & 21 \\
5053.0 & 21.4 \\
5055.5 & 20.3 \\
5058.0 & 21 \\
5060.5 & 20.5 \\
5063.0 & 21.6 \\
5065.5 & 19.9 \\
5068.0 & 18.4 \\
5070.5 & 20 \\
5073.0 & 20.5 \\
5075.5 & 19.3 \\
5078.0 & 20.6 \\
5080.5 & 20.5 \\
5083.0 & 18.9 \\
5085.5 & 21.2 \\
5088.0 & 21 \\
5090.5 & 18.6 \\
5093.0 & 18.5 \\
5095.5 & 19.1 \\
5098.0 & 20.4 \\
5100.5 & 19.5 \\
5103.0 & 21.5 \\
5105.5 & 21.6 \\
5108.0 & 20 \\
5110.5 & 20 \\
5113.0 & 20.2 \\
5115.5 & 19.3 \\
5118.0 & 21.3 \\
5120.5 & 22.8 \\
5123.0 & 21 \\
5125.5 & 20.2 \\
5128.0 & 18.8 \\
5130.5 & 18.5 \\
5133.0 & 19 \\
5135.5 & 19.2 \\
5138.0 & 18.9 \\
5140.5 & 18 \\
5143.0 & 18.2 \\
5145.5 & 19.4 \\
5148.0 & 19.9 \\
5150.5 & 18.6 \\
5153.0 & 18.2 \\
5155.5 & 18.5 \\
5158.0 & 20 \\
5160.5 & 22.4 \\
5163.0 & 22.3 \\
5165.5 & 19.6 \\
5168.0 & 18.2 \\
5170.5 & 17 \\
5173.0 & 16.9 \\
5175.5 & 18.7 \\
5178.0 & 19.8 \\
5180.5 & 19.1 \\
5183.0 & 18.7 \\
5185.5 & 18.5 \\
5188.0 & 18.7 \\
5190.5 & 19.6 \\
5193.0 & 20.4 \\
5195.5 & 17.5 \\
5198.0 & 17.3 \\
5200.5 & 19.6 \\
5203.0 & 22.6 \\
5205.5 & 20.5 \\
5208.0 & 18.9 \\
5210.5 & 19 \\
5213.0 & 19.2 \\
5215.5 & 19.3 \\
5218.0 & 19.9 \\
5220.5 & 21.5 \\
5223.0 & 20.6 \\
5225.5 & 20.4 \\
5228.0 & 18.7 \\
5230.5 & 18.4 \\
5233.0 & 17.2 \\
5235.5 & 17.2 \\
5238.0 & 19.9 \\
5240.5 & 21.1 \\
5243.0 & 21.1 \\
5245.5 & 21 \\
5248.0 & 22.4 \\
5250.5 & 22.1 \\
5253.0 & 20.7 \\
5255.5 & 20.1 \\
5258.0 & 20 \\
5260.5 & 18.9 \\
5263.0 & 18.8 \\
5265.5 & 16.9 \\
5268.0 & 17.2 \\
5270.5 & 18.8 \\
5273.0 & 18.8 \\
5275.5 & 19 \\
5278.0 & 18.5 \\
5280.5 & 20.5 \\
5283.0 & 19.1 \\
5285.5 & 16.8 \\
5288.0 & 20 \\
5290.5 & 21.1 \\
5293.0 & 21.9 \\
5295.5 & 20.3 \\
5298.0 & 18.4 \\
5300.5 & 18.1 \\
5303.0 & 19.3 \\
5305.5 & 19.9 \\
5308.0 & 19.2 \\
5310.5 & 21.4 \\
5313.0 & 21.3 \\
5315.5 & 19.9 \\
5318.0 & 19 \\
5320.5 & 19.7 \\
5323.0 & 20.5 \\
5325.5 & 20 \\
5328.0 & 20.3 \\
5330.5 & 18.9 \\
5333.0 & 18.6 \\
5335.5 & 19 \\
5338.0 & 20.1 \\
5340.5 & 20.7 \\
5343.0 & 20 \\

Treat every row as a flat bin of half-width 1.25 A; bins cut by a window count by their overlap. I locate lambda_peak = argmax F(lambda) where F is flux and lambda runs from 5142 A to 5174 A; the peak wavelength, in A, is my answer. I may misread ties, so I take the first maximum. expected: 5160.5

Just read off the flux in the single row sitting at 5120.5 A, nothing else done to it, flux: 22.8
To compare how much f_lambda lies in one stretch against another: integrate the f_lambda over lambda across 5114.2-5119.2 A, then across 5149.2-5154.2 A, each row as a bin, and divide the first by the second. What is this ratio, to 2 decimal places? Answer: 1.10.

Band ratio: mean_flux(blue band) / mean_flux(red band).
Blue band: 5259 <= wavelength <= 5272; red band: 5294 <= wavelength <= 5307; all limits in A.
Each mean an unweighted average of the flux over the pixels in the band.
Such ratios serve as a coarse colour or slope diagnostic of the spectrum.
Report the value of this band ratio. 0.94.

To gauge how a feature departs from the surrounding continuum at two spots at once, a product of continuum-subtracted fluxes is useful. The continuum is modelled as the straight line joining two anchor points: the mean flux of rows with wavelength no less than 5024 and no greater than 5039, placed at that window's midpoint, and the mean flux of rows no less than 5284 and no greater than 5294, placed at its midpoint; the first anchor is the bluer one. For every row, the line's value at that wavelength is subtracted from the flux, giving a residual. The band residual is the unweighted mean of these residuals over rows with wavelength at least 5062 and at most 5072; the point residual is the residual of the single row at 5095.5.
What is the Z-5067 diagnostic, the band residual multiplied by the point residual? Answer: -0.2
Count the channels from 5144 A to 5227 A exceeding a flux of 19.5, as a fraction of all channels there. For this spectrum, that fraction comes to 0.45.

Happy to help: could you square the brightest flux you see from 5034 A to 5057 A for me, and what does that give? 458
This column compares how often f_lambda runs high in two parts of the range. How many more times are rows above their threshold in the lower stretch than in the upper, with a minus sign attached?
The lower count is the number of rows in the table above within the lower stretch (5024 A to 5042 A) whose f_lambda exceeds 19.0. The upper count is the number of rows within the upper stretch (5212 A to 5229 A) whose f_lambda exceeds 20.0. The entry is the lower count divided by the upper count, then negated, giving -1.67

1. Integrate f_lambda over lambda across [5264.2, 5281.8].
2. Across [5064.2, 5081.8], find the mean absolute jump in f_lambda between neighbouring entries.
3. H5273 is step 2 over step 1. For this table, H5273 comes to 0.0032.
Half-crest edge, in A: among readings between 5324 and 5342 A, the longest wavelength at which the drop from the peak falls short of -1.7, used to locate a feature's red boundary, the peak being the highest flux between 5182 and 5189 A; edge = 5340.5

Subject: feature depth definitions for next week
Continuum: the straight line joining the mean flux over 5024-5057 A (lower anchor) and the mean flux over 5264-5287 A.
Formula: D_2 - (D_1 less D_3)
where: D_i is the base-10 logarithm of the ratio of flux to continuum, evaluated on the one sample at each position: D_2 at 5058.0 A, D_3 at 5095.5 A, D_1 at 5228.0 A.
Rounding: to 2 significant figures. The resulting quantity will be 0.019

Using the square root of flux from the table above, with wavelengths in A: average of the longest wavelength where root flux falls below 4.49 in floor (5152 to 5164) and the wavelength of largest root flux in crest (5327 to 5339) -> 5243.0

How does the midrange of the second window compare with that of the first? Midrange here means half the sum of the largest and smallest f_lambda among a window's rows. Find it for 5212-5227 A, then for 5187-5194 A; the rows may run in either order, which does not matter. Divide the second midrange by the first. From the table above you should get 0.96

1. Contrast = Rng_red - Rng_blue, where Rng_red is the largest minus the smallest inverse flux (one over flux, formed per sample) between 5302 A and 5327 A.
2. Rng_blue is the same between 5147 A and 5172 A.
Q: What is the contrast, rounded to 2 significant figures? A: -0.0083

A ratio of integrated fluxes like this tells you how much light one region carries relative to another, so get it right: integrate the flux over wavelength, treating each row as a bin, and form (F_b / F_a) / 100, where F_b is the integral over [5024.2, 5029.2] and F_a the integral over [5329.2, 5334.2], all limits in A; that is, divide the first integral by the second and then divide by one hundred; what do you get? 0.0109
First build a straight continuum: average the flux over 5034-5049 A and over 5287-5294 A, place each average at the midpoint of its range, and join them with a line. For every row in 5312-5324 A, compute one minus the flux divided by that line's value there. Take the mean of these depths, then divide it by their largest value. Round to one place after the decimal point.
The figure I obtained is 0.5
